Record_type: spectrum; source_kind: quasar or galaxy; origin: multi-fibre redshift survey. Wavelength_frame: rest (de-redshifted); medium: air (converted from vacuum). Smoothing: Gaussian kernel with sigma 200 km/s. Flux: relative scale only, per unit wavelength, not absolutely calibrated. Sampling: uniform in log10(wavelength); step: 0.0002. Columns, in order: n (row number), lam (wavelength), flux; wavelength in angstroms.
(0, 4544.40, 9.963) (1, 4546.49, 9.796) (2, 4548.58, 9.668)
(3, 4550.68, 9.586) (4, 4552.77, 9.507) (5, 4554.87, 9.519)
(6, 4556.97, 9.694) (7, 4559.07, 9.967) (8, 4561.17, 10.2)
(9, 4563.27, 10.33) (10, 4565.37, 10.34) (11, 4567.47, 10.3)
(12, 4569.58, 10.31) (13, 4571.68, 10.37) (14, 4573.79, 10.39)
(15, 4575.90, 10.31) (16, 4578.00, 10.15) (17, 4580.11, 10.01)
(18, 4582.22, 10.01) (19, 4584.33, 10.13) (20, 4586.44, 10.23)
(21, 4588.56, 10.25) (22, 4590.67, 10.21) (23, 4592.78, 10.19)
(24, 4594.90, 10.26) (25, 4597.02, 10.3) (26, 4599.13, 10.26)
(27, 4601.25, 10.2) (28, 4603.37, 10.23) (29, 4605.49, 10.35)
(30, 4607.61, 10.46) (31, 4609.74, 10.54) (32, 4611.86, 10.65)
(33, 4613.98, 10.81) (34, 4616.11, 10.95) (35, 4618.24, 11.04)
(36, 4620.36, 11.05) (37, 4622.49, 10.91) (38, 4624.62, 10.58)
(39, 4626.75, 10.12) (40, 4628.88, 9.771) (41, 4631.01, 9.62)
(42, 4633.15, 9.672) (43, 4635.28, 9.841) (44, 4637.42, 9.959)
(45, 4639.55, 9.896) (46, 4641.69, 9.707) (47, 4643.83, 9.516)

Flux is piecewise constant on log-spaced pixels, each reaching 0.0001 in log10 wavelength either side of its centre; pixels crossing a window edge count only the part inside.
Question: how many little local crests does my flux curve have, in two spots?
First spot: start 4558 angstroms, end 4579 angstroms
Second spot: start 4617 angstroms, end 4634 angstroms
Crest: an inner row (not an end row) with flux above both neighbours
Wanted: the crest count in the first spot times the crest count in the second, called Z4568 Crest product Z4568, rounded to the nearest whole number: 2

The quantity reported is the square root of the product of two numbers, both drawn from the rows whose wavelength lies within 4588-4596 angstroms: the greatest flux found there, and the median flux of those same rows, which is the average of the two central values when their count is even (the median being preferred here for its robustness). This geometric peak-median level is 10.2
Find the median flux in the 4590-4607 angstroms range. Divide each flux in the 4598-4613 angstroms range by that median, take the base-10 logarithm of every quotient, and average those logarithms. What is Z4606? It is 0.006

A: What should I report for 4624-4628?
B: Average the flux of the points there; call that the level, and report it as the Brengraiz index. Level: 10.3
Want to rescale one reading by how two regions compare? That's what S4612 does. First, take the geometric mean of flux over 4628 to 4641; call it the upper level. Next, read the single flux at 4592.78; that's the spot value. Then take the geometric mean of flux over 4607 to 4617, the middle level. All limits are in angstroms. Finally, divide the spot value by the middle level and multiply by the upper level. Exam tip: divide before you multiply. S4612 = 9.3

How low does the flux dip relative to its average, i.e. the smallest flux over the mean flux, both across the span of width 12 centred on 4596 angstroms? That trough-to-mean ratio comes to 0.995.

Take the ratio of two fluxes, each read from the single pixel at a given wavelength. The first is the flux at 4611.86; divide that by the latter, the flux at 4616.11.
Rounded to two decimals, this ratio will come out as 0.97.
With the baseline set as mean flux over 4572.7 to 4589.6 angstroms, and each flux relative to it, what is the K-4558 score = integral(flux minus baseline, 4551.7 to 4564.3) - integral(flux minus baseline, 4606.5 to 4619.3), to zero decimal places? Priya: -11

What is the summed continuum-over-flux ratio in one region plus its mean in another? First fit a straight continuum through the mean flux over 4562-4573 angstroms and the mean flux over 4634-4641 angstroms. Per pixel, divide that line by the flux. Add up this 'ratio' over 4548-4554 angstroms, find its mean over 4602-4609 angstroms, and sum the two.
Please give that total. 4.24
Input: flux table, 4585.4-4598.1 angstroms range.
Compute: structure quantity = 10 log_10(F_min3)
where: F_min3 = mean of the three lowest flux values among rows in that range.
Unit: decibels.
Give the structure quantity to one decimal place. 10.1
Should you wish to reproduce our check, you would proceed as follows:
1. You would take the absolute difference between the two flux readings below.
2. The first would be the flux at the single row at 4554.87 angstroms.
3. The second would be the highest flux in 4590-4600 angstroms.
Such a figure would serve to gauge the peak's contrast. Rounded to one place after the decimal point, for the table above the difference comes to 0.8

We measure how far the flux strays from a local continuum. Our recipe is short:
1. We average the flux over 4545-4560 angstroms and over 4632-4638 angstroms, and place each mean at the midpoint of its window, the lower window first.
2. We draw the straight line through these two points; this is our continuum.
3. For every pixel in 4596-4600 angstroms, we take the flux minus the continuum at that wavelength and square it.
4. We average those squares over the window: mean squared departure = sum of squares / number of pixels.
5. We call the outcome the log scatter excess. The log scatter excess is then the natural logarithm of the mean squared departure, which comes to -1.3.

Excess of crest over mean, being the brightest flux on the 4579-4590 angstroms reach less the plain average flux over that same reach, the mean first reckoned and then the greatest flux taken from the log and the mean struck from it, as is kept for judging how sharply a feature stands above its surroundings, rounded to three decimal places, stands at 0.124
